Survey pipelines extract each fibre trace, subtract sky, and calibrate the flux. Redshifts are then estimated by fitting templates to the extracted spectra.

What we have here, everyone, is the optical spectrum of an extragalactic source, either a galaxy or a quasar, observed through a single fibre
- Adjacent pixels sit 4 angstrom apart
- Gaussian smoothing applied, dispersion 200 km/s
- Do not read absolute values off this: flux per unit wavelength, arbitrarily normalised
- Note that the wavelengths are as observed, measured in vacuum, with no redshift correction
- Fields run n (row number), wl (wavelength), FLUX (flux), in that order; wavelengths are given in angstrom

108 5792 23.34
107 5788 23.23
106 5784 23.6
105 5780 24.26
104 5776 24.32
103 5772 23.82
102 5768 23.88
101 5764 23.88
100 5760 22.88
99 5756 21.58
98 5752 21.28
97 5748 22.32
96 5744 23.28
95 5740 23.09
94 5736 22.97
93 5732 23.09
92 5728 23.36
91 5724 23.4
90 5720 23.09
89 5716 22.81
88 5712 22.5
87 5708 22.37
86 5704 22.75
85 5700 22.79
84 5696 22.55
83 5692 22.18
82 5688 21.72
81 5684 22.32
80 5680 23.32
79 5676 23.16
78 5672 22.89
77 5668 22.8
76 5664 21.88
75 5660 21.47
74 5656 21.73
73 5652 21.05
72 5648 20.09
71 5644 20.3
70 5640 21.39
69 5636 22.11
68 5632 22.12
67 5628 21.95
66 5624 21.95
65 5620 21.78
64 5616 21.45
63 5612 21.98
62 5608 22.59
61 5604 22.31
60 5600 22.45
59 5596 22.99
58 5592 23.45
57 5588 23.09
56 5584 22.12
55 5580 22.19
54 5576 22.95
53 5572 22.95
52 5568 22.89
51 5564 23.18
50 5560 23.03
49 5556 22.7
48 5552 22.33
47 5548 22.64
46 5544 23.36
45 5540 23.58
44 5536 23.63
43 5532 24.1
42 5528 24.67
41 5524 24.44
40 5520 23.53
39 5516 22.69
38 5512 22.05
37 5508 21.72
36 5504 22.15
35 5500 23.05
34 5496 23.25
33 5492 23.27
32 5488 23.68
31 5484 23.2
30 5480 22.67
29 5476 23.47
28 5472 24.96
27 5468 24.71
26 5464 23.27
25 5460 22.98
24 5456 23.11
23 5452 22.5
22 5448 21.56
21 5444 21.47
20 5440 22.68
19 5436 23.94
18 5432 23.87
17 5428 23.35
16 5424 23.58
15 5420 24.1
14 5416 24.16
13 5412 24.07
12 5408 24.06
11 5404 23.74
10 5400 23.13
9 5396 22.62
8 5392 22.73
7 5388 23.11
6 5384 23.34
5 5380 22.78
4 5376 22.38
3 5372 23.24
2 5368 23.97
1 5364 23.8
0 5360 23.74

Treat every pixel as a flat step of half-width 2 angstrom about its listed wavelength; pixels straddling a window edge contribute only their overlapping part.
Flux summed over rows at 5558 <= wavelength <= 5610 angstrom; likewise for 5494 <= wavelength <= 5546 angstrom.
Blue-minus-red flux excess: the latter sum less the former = 6.0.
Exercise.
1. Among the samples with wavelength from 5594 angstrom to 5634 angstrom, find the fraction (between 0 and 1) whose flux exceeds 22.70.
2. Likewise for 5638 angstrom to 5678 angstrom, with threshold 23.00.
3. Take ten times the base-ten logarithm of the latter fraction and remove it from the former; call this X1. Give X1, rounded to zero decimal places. 10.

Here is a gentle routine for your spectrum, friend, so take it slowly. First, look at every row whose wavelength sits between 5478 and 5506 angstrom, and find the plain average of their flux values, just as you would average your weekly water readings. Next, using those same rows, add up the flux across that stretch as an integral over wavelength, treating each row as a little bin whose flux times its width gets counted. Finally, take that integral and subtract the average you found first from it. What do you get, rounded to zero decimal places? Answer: 622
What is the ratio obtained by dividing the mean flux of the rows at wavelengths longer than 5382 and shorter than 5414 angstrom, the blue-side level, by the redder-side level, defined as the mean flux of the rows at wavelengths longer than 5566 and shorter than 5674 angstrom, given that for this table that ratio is 1.06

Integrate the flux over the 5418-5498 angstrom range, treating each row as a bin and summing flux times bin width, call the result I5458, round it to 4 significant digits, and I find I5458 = 1862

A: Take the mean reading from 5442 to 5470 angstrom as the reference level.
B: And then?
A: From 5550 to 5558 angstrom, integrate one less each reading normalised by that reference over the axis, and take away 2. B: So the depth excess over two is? -1.90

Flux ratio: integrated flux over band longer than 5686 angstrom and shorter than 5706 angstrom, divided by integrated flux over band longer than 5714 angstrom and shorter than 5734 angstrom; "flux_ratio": 0.97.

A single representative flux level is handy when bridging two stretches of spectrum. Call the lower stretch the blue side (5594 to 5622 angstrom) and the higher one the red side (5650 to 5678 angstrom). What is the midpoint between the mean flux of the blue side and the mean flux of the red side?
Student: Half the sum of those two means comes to 22.2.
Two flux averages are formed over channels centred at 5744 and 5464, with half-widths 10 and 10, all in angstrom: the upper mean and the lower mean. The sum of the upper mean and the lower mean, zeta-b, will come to 46.4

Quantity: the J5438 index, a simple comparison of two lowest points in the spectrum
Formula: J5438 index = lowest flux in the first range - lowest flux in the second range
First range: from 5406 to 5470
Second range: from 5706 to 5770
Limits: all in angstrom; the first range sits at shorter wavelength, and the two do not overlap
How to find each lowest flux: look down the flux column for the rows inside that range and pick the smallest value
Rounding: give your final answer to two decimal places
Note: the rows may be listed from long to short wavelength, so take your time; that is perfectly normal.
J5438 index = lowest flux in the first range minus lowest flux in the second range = 0.19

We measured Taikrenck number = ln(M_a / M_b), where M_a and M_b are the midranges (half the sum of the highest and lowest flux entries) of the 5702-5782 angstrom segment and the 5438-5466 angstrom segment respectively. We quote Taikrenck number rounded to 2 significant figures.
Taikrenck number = 0.019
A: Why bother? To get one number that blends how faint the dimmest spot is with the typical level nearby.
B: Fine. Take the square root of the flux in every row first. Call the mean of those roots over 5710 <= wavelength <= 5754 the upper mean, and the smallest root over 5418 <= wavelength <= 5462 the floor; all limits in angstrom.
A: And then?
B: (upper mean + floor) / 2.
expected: 4.71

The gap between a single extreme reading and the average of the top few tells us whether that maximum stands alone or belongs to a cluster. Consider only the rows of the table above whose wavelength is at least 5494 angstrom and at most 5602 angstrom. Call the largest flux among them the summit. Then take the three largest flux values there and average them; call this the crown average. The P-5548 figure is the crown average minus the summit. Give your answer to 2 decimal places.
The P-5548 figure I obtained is -0.27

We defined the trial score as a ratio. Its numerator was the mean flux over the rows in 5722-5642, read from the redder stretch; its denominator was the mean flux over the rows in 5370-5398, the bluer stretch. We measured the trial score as 0.97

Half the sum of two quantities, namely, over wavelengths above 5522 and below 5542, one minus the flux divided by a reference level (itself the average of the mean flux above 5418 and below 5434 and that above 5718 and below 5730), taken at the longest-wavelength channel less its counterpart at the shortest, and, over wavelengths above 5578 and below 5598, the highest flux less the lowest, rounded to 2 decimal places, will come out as 0.68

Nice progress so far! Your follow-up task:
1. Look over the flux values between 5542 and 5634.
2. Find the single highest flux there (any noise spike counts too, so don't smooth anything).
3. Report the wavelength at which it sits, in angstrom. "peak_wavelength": 5592 angstrom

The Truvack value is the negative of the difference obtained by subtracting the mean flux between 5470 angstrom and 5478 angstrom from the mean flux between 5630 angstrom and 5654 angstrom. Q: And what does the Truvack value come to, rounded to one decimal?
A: 3.0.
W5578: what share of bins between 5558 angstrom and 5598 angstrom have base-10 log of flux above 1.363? 0.3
